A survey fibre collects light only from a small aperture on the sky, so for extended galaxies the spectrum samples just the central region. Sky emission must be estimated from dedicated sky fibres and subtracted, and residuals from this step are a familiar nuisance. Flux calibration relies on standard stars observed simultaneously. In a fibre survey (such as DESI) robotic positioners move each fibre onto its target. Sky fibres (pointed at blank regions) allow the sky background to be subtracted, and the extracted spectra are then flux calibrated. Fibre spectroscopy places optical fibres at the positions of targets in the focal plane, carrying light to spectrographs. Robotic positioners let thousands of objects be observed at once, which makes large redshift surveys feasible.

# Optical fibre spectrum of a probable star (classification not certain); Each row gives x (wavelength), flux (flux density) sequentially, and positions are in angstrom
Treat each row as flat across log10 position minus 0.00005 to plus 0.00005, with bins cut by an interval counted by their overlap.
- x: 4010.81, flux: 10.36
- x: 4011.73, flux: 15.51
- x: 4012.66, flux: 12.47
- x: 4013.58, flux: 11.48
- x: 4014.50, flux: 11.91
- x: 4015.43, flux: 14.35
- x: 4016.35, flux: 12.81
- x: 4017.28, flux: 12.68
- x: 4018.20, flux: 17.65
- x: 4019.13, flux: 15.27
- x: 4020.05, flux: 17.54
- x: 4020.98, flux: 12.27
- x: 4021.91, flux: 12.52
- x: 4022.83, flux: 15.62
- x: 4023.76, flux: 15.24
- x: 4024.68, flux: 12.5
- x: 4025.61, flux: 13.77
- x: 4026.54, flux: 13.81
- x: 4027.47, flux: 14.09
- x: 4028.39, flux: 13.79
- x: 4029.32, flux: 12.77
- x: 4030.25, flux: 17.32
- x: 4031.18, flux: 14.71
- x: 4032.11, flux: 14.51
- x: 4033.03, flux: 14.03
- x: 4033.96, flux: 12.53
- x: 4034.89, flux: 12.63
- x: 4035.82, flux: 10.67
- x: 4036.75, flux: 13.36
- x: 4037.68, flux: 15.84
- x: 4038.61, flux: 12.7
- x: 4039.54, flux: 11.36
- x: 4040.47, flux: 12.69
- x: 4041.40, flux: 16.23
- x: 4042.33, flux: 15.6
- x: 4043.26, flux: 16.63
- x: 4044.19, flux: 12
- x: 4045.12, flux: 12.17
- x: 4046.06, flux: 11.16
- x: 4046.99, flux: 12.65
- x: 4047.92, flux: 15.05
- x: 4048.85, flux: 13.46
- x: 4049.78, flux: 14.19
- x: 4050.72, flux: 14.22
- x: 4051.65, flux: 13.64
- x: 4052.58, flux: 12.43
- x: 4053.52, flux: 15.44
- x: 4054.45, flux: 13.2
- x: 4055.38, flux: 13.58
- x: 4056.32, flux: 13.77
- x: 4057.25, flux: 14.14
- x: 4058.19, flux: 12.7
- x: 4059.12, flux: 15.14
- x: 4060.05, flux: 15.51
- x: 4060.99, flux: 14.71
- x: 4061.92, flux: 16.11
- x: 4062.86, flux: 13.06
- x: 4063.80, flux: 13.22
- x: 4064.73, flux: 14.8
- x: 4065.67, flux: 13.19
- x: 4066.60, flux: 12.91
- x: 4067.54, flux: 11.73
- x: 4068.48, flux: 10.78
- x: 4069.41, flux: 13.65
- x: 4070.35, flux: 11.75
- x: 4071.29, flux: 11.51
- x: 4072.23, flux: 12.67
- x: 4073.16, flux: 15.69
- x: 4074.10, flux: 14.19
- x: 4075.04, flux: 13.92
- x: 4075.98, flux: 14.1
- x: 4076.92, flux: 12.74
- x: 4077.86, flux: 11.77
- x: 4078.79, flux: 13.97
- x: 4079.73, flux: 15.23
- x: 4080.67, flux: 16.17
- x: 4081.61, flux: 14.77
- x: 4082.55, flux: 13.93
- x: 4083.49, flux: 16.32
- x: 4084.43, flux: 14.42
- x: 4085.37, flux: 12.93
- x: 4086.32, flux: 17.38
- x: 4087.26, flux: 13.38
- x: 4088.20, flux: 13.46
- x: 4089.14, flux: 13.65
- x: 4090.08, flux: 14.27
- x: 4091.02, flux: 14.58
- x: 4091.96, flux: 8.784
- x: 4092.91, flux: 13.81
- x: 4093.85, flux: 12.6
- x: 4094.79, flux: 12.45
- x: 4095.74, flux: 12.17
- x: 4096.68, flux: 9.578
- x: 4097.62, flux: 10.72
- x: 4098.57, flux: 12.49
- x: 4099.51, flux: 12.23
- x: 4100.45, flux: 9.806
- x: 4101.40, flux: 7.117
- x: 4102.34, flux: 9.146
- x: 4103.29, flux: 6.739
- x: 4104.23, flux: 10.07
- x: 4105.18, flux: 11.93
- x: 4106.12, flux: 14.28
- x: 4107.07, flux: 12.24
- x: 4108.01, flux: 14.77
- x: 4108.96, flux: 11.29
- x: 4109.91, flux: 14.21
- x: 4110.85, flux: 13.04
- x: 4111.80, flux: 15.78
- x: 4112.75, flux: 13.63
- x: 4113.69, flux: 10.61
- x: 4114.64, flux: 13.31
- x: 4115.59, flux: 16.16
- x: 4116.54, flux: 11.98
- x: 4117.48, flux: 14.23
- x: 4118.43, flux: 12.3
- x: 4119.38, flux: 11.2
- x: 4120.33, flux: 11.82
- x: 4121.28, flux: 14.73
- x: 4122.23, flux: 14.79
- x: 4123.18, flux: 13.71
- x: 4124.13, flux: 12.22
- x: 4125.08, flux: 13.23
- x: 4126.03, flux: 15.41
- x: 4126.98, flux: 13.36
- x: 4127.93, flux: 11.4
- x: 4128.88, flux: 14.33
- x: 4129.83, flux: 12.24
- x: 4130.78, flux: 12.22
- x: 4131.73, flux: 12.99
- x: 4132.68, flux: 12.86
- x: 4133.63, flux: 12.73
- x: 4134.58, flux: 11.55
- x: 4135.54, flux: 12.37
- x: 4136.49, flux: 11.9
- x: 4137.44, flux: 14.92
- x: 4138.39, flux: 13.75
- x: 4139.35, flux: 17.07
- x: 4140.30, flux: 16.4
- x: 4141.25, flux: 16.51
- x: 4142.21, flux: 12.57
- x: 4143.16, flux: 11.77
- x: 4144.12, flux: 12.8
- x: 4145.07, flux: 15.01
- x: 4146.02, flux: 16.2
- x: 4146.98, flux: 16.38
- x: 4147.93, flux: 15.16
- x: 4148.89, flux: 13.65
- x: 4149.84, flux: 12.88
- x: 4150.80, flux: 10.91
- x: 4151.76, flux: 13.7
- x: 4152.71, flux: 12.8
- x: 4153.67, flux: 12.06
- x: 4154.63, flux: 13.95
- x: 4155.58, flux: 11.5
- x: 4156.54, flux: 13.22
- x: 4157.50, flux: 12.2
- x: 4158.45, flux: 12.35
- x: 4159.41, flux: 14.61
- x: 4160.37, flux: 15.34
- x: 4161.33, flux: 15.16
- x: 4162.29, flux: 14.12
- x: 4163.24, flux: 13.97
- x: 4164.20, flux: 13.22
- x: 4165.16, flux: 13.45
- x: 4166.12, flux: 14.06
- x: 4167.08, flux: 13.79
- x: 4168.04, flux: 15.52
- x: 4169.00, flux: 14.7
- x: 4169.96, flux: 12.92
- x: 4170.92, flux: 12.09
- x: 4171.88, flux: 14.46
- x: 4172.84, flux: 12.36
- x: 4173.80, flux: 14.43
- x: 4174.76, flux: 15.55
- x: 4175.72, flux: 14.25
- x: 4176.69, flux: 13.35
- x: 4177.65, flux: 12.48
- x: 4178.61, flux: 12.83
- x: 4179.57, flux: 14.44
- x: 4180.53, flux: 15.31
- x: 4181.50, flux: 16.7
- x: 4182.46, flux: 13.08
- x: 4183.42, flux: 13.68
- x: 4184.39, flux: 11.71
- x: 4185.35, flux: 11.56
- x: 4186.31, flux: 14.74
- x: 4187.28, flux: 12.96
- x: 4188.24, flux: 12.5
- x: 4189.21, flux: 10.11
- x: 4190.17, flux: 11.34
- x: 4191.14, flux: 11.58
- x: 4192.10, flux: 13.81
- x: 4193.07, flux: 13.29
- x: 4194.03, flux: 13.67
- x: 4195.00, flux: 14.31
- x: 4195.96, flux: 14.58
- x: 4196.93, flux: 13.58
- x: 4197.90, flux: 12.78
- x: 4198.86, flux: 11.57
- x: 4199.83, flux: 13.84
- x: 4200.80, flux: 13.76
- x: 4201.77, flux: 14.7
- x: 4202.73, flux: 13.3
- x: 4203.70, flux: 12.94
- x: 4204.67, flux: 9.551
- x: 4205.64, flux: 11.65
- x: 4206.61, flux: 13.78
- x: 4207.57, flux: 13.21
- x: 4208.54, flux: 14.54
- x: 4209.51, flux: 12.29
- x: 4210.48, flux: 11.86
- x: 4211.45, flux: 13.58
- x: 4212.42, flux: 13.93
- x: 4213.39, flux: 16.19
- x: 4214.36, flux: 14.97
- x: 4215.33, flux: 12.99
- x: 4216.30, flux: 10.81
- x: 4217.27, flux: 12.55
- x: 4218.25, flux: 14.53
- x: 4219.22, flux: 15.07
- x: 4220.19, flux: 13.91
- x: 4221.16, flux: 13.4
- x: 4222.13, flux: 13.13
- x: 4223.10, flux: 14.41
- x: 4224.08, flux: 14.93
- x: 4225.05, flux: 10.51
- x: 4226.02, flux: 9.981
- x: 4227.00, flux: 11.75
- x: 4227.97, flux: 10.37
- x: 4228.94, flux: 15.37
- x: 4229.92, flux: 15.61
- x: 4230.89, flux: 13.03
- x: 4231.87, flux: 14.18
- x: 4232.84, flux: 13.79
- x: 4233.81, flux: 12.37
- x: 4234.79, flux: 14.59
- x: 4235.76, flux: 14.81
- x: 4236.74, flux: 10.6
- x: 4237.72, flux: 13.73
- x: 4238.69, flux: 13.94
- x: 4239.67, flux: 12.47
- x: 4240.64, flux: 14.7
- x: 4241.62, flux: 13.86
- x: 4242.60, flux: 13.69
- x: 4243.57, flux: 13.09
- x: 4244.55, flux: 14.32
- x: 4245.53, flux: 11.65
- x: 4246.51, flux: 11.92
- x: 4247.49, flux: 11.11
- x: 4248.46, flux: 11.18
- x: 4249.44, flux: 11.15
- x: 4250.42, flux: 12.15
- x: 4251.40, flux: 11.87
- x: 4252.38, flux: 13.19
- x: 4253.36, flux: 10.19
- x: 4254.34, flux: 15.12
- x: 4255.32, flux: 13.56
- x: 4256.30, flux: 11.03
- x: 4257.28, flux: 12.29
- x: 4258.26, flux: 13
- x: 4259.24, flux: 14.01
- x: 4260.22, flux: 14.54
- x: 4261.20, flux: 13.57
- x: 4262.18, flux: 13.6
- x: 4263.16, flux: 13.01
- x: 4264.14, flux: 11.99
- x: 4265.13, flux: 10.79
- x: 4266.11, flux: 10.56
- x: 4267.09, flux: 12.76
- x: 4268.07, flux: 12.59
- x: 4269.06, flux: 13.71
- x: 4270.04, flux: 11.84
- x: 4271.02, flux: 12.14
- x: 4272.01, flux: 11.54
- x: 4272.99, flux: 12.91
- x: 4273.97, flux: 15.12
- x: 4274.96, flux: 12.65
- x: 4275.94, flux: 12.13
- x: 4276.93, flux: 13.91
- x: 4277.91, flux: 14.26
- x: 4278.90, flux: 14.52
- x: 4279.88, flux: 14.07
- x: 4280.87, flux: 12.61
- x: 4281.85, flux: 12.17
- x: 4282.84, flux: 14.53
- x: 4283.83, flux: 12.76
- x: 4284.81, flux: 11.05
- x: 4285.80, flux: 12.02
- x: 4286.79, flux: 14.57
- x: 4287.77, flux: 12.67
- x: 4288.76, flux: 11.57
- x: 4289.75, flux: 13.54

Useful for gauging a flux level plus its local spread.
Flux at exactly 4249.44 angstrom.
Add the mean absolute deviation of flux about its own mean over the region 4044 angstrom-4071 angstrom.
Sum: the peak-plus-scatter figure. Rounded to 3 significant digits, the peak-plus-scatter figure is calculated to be 12.2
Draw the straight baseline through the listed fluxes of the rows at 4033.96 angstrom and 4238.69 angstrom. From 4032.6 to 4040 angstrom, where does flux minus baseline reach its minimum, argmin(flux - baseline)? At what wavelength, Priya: 4035.82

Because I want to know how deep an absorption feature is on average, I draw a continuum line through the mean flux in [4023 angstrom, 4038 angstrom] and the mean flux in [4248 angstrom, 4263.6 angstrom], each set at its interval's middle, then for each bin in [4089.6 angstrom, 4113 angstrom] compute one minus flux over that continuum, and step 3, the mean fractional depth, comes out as 0.12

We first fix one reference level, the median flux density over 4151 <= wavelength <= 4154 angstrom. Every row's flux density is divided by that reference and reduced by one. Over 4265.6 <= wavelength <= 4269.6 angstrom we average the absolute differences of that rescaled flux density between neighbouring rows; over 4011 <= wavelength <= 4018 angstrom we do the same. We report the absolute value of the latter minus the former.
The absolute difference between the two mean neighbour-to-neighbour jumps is 0.02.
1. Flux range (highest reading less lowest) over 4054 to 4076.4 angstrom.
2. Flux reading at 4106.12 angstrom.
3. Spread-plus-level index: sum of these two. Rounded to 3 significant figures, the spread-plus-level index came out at 19.6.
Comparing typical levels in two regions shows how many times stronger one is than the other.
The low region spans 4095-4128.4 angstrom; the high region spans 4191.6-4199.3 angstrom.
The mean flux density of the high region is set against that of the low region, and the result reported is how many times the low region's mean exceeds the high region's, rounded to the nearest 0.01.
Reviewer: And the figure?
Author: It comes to 0.92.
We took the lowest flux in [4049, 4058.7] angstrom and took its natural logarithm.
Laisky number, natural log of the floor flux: 2.52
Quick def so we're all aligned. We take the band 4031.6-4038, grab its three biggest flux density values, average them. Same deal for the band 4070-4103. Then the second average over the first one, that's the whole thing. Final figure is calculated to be 1.12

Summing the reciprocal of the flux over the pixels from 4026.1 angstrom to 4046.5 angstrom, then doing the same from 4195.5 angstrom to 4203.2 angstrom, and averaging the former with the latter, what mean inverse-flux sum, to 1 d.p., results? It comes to 1.1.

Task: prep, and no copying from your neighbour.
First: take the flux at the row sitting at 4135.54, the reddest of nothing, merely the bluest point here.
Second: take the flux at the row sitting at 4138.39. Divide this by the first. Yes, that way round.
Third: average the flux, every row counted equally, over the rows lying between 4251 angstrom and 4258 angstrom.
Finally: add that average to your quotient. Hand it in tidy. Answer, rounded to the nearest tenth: 13.6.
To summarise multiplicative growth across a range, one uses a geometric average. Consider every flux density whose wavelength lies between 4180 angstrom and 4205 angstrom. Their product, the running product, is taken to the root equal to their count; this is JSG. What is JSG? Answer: 13.0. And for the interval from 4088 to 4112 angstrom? 11.7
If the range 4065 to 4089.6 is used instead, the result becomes 13.6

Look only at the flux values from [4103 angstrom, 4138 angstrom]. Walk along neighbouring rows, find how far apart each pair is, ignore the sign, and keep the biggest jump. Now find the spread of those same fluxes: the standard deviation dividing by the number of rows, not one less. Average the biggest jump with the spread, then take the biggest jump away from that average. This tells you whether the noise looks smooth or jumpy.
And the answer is -1.2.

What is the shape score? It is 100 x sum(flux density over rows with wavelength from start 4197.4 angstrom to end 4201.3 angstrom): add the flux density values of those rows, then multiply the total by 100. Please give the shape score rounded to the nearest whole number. 5195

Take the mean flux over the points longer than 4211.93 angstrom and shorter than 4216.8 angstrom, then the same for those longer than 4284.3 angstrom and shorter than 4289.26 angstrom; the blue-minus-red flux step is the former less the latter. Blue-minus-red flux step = 1.4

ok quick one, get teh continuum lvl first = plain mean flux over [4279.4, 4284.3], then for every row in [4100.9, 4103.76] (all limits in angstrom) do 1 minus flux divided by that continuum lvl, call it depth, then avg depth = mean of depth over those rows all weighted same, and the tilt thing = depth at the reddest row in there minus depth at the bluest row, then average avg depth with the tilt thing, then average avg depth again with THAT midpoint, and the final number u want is 0.32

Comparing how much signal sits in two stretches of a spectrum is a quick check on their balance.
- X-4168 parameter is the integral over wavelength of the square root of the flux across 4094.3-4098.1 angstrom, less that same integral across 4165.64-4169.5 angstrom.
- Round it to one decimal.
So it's -2.0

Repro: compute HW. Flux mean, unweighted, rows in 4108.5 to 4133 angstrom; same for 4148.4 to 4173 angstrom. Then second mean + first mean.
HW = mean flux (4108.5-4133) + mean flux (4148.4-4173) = 26.6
